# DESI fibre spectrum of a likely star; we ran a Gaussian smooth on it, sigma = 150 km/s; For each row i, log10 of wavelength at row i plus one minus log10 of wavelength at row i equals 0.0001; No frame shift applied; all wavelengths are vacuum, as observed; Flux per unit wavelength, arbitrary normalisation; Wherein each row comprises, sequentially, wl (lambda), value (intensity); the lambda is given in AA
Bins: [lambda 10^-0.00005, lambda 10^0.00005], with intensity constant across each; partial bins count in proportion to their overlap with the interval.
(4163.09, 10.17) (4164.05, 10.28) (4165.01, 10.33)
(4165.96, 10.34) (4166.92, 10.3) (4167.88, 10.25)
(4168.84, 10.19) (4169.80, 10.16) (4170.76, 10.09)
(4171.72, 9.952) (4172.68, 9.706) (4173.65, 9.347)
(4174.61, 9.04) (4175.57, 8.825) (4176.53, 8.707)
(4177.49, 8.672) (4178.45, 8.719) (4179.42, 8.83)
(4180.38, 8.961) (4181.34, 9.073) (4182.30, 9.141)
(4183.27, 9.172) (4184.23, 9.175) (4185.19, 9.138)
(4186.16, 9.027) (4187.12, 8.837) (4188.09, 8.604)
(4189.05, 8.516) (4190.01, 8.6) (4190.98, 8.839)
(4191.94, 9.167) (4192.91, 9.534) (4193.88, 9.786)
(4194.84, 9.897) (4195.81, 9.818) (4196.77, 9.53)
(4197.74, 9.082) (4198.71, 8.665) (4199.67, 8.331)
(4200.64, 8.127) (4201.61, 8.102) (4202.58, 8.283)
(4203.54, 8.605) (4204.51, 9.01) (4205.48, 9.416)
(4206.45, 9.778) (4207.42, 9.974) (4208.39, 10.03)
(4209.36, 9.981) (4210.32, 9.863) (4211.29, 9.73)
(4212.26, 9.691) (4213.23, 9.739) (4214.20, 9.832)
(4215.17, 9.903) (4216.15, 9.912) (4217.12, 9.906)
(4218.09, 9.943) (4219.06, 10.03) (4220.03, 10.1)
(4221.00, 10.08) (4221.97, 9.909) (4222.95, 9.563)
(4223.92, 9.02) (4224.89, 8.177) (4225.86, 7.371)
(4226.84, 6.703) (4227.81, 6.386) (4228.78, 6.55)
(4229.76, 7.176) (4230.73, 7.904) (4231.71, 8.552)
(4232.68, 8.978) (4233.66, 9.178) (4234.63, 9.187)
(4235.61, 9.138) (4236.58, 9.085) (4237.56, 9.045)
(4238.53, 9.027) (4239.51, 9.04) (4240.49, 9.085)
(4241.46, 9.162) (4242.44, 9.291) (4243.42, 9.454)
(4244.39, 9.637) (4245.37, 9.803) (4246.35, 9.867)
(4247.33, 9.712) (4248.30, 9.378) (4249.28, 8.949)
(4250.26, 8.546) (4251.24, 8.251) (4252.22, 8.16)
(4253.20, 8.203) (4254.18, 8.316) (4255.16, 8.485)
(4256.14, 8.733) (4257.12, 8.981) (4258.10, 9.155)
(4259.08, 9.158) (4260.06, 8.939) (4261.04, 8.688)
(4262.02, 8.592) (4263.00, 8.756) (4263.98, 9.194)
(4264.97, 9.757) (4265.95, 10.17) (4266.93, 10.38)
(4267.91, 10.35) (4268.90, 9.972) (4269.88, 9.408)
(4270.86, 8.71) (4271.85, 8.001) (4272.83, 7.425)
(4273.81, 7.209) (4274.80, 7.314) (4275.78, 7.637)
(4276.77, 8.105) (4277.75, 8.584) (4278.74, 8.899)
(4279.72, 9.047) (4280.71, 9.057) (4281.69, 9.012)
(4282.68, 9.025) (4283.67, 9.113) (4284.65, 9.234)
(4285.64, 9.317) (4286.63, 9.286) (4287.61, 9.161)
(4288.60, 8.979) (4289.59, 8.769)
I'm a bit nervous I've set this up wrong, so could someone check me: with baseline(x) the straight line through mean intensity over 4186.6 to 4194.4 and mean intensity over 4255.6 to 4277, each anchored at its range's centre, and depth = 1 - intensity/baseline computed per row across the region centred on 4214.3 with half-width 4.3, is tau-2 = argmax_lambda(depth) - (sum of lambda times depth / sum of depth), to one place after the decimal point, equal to -2.1 AA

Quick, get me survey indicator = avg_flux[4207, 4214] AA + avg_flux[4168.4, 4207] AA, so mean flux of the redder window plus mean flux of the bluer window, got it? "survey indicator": 19.0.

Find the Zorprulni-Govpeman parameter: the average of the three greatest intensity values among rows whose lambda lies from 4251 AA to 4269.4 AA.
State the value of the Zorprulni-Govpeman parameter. 10.30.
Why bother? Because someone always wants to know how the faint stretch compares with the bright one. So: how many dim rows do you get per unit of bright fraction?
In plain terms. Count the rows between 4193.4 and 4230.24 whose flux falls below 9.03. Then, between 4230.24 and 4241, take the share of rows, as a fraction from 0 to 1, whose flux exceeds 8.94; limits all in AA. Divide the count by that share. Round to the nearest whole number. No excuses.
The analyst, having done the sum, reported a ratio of 17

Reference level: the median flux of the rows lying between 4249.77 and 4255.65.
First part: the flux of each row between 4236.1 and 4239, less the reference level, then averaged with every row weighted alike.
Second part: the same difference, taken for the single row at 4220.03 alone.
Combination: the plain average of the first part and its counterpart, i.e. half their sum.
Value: 1.3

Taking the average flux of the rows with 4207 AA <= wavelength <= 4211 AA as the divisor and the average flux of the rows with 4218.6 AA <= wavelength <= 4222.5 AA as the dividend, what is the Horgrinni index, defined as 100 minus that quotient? 99.0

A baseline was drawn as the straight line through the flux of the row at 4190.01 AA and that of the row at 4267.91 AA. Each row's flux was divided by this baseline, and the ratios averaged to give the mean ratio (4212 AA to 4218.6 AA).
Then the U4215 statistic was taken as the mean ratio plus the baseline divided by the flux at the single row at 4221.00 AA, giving 2.00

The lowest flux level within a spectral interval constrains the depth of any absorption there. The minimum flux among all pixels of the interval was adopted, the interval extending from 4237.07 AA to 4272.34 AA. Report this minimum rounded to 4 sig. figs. 8.001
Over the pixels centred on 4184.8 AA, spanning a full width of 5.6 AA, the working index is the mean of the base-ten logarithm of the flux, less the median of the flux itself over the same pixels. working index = -8.2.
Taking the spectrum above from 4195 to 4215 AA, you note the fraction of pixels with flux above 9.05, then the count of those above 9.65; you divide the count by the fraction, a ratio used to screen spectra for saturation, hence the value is 15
